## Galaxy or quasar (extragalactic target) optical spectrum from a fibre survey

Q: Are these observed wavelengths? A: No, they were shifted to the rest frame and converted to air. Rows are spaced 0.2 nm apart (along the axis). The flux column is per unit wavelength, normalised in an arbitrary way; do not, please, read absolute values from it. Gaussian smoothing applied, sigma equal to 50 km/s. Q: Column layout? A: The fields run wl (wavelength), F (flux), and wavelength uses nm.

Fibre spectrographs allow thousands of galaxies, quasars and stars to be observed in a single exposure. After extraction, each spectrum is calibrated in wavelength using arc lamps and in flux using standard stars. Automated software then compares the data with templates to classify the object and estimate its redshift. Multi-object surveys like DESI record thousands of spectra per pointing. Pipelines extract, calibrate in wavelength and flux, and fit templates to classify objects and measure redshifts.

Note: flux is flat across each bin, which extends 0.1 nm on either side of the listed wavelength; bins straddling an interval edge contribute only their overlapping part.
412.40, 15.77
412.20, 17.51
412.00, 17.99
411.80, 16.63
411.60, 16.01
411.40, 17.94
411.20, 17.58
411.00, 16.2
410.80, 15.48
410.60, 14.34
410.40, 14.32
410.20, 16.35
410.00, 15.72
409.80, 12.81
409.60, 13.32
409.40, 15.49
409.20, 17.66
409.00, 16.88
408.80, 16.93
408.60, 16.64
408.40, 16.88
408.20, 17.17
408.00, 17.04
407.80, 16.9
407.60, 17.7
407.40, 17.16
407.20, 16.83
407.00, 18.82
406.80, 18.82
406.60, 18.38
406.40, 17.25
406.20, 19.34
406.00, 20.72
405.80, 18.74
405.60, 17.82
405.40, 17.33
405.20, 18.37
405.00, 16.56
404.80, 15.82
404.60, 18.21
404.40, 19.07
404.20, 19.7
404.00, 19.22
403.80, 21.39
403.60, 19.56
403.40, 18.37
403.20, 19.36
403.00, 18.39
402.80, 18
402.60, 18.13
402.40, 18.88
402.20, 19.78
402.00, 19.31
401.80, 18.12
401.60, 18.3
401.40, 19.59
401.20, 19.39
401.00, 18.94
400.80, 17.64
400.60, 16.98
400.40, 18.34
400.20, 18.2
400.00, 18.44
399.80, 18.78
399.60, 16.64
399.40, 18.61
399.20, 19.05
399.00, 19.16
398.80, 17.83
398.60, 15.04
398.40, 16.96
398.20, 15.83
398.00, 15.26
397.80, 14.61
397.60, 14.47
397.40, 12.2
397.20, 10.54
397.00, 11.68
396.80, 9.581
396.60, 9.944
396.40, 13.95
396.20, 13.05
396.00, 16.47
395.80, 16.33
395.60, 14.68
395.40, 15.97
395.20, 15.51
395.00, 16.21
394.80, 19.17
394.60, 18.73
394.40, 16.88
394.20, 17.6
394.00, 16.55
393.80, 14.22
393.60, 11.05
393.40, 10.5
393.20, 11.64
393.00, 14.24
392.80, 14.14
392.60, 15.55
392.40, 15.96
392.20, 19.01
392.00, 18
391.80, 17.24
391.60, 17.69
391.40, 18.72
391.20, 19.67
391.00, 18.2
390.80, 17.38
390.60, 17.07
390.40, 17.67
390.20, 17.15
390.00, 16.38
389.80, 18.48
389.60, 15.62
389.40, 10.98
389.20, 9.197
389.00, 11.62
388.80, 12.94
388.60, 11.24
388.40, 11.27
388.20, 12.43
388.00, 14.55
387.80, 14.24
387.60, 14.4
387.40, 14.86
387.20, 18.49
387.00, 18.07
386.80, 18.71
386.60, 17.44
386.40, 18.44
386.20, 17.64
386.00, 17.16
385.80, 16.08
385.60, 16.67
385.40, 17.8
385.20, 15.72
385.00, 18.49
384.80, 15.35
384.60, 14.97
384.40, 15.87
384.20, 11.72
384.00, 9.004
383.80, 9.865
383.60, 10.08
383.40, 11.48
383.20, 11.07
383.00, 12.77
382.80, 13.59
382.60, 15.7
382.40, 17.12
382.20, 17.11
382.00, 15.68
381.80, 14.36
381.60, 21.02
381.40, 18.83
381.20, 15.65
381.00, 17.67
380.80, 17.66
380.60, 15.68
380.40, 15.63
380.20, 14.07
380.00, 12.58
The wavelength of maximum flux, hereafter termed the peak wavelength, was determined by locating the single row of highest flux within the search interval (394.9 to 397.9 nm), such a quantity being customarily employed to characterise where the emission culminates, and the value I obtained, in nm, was 396.00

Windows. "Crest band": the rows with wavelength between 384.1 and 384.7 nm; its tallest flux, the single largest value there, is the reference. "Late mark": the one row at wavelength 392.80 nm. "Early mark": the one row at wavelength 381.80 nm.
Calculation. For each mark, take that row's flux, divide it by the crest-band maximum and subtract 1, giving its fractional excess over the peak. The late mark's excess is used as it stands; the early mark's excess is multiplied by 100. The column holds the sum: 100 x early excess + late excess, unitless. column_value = -10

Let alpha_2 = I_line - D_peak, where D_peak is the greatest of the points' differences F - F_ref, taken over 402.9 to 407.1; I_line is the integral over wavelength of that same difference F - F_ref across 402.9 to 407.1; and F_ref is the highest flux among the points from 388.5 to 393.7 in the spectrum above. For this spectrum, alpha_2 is -6.1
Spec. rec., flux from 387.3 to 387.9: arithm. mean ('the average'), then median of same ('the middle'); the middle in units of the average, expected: 0.99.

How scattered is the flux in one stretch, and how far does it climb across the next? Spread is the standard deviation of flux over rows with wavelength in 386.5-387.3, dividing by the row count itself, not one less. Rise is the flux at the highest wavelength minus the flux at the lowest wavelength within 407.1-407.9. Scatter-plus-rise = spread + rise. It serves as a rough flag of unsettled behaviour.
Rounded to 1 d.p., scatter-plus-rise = 0.6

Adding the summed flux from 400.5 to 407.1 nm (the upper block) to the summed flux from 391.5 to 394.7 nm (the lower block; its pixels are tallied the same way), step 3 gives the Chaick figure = 863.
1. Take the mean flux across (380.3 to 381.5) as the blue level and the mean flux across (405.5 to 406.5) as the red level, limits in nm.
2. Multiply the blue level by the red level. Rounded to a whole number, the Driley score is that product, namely 316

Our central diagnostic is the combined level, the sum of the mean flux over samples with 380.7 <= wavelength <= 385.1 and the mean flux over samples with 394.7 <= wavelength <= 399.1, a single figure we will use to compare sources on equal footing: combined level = 29.5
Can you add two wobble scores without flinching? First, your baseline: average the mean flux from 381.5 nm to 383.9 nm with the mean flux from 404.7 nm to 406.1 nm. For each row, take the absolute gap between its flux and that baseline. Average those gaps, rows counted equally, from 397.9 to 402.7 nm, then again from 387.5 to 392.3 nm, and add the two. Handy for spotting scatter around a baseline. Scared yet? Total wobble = 4.77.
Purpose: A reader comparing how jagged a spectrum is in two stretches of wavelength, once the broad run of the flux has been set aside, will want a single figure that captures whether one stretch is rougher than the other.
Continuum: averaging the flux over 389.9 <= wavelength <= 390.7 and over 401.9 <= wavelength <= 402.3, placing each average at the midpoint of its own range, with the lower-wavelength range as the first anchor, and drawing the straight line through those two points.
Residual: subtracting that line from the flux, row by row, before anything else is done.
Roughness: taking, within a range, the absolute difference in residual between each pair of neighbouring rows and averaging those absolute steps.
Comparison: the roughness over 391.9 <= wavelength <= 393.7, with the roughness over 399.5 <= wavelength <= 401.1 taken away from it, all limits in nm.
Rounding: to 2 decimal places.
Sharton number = 0.42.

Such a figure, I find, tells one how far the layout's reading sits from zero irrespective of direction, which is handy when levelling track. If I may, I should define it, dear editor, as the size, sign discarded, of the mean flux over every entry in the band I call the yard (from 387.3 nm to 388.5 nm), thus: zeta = 13.6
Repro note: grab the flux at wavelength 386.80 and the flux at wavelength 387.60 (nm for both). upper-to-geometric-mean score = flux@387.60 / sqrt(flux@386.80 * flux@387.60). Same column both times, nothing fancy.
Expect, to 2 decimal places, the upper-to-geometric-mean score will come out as 0.88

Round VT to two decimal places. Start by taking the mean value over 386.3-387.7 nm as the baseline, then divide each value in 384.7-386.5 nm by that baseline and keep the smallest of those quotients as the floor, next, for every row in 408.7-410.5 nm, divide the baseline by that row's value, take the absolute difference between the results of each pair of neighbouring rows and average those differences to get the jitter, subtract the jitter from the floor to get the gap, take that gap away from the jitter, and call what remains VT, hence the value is -0.68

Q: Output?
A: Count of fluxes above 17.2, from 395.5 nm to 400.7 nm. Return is 8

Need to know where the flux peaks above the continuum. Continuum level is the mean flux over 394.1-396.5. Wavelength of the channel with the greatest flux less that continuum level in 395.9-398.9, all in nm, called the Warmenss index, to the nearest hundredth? 398.80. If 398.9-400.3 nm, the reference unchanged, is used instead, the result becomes 399.00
